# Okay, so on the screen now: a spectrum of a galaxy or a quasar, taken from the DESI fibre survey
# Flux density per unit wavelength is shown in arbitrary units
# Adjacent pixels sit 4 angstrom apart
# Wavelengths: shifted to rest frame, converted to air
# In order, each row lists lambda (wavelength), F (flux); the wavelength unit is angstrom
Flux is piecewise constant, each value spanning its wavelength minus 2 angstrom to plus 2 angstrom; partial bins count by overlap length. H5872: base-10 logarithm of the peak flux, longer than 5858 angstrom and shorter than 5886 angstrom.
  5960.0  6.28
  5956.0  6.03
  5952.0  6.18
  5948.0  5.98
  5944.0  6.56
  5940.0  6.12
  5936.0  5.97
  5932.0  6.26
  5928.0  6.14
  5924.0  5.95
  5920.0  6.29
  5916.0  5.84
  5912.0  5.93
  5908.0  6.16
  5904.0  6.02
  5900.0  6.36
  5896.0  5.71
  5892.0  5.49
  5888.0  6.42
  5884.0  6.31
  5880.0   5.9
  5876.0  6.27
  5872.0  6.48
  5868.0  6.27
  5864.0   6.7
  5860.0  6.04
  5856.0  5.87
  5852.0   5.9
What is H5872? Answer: 0.826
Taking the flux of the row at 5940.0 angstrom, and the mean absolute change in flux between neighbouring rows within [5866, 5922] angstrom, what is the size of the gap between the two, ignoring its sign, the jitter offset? 5.78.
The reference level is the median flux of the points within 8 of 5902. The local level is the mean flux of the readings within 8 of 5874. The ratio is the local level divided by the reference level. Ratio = 1.023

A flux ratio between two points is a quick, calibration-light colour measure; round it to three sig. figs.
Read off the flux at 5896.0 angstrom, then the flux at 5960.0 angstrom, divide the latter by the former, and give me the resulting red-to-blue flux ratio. 1.10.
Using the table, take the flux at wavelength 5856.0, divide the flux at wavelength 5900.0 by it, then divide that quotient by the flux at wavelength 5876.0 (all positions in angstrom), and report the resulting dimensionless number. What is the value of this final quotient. 0.1728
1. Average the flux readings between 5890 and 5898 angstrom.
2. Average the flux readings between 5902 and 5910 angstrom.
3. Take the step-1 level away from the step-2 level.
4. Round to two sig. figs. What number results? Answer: 0.49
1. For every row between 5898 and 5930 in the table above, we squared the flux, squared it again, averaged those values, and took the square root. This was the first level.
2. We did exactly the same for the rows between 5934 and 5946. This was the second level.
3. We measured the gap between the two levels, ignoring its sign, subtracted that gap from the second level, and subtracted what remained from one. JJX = -36.1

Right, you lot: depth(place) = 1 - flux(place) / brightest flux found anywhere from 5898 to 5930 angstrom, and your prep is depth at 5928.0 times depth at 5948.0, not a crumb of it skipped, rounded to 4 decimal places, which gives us 0.0021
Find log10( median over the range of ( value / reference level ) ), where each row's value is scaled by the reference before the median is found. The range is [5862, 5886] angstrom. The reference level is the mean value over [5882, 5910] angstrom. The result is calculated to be 0.016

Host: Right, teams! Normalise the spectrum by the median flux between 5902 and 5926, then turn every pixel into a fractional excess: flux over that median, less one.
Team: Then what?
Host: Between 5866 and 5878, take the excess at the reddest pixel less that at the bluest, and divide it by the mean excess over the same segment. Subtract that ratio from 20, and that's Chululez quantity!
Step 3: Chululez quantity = 20.0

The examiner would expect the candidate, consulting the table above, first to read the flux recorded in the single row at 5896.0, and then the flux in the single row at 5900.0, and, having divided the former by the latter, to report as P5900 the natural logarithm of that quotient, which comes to -0.11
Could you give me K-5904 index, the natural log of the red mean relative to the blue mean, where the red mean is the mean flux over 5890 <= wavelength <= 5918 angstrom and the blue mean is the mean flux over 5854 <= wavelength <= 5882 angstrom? -0.048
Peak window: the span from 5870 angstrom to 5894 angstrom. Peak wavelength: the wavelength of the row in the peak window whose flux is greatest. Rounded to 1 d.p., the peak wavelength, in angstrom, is 5872.0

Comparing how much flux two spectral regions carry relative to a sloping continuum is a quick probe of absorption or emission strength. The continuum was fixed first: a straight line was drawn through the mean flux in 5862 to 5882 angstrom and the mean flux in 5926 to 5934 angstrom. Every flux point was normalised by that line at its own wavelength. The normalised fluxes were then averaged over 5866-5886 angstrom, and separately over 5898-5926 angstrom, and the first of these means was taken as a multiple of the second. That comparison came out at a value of 1.015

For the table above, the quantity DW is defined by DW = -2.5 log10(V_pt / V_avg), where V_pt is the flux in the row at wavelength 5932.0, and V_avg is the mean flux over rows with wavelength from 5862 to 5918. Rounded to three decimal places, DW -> -0.022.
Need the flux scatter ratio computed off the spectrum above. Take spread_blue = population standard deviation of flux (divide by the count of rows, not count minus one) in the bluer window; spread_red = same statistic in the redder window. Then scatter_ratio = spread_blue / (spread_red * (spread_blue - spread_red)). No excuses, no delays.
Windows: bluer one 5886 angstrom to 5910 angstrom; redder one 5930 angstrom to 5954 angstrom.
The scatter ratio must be 12.4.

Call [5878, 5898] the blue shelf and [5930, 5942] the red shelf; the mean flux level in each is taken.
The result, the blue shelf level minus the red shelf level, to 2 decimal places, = -0.15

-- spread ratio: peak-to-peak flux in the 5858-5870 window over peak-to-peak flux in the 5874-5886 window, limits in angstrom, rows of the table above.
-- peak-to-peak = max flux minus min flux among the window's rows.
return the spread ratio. 1.6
